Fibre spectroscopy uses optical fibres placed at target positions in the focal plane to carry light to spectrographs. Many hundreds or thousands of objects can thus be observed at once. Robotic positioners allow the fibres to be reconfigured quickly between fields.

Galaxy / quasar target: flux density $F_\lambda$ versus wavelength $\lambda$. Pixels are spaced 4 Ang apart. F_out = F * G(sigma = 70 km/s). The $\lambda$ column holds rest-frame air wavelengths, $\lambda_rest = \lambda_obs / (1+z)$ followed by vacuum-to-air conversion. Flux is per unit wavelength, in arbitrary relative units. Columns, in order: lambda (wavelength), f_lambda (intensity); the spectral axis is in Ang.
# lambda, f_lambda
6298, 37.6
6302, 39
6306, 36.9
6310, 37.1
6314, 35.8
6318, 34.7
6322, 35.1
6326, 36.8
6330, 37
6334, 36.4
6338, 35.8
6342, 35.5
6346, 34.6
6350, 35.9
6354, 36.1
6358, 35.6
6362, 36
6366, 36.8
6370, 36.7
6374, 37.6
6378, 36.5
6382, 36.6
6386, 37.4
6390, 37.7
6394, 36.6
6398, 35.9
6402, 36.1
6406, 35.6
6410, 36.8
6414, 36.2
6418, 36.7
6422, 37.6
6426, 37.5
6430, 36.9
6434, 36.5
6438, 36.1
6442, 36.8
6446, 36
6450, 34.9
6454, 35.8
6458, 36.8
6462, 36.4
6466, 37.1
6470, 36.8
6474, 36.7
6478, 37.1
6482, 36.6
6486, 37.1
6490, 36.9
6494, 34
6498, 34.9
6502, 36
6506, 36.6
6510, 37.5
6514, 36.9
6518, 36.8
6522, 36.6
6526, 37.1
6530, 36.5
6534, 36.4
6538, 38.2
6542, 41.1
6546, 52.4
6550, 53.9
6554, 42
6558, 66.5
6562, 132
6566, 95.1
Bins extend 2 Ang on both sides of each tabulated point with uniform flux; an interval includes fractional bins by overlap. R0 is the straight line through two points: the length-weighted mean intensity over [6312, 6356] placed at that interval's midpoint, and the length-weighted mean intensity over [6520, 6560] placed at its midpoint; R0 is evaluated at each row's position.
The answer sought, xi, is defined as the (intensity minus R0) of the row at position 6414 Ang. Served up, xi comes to -3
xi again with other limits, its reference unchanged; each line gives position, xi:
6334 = 1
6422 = -2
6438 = -4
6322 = 0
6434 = -3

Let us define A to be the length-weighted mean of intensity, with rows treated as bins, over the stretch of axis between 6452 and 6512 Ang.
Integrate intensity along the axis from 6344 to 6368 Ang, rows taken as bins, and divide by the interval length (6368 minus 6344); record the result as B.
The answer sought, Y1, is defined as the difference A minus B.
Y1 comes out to 0.6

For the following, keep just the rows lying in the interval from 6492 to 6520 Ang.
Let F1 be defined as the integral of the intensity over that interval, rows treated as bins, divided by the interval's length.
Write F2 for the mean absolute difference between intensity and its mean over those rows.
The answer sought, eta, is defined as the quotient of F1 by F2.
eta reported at 37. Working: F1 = 36.1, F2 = 1.0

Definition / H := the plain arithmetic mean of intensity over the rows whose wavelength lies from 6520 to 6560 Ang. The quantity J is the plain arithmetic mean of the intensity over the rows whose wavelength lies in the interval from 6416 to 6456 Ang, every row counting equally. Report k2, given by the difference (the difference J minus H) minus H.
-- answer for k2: -52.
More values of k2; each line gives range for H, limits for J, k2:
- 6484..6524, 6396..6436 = -36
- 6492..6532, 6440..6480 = -36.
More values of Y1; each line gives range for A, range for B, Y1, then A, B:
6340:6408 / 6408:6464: -0.2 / 36.3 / 36.5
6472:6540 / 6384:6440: -0.1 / 36.6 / 36.7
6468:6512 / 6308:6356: 0.5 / 36.4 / 35.9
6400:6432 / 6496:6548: -1.6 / 36.7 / 38.2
